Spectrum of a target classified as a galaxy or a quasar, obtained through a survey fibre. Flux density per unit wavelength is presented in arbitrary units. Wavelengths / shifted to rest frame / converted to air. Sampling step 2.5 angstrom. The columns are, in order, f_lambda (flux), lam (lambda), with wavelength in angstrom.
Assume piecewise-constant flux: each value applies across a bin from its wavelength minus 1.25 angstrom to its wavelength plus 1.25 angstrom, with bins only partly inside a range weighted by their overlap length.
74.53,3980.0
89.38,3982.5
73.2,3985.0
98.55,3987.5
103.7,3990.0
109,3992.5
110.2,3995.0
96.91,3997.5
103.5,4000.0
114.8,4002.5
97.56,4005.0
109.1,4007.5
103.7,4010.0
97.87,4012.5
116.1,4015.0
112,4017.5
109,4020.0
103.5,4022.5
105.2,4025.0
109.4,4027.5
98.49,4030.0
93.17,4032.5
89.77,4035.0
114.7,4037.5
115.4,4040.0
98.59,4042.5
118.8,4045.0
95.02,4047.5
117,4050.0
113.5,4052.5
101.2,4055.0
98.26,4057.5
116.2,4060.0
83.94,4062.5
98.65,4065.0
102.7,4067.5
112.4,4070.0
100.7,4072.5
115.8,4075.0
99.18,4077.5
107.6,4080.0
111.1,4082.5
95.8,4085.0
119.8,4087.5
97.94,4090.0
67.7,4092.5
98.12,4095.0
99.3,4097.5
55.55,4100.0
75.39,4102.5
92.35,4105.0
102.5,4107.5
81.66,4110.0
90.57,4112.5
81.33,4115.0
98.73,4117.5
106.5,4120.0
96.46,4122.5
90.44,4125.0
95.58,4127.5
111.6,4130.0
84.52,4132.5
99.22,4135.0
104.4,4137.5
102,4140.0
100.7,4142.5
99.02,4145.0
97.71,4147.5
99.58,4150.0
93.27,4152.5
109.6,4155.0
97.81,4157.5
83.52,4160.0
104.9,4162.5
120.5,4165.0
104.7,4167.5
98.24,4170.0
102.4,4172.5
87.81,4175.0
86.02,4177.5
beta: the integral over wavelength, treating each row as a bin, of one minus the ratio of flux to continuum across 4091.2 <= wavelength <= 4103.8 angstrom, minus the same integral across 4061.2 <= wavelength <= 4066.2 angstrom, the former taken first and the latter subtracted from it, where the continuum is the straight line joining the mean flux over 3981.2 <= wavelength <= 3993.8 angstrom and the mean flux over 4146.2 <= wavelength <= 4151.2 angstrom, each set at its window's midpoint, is 2.1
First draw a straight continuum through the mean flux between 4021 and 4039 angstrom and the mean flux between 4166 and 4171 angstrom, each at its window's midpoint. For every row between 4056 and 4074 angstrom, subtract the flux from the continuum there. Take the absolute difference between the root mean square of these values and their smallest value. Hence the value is 24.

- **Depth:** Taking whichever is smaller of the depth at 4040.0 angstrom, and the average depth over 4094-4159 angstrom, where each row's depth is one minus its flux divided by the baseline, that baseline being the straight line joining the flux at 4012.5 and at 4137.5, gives -0.16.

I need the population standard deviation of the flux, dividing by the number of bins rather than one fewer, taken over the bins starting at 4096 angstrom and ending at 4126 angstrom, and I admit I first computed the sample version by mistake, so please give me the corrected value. 13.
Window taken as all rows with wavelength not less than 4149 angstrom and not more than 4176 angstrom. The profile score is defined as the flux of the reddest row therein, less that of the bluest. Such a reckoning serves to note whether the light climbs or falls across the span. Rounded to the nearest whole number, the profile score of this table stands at -12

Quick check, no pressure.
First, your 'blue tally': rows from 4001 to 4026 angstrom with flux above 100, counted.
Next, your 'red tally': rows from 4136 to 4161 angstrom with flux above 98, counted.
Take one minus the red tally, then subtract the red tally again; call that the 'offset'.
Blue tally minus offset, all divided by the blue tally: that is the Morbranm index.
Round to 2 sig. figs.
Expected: 2.4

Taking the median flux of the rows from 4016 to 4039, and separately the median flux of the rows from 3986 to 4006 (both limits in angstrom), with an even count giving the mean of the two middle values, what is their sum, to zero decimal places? 209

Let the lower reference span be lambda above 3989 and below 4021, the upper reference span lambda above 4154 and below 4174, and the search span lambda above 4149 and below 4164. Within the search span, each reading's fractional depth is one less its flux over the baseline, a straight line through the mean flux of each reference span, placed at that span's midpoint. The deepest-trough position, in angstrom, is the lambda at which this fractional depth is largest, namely 4160.0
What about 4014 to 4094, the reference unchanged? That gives 4092.5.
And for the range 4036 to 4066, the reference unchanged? 4062.5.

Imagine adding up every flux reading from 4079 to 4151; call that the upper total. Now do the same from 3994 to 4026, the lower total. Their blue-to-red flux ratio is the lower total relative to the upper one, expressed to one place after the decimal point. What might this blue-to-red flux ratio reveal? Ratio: 0.5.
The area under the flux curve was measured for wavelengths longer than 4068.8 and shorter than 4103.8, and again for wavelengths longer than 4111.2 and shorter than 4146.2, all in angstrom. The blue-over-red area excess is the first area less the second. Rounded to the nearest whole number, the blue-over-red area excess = -12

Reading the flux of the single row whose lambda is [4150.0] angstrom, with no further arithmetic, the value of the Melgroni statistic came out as 99.58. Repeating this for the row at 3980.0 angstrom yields 74.53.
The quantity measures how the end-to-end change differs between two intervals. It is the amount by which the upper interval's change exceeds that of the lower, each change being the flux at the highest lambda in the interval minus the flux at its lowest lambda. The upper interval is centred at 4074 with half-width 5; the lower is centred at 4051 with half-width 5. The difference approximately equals -19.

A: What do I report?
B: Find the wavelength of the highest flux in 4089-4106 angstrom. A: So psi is 4097.5 angstrom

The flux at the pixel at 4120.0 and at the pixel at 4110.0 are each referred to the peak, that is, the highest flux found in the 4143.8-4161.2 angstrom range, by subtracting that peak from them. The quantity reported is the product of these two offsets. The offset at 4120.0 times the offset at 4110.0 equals 87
